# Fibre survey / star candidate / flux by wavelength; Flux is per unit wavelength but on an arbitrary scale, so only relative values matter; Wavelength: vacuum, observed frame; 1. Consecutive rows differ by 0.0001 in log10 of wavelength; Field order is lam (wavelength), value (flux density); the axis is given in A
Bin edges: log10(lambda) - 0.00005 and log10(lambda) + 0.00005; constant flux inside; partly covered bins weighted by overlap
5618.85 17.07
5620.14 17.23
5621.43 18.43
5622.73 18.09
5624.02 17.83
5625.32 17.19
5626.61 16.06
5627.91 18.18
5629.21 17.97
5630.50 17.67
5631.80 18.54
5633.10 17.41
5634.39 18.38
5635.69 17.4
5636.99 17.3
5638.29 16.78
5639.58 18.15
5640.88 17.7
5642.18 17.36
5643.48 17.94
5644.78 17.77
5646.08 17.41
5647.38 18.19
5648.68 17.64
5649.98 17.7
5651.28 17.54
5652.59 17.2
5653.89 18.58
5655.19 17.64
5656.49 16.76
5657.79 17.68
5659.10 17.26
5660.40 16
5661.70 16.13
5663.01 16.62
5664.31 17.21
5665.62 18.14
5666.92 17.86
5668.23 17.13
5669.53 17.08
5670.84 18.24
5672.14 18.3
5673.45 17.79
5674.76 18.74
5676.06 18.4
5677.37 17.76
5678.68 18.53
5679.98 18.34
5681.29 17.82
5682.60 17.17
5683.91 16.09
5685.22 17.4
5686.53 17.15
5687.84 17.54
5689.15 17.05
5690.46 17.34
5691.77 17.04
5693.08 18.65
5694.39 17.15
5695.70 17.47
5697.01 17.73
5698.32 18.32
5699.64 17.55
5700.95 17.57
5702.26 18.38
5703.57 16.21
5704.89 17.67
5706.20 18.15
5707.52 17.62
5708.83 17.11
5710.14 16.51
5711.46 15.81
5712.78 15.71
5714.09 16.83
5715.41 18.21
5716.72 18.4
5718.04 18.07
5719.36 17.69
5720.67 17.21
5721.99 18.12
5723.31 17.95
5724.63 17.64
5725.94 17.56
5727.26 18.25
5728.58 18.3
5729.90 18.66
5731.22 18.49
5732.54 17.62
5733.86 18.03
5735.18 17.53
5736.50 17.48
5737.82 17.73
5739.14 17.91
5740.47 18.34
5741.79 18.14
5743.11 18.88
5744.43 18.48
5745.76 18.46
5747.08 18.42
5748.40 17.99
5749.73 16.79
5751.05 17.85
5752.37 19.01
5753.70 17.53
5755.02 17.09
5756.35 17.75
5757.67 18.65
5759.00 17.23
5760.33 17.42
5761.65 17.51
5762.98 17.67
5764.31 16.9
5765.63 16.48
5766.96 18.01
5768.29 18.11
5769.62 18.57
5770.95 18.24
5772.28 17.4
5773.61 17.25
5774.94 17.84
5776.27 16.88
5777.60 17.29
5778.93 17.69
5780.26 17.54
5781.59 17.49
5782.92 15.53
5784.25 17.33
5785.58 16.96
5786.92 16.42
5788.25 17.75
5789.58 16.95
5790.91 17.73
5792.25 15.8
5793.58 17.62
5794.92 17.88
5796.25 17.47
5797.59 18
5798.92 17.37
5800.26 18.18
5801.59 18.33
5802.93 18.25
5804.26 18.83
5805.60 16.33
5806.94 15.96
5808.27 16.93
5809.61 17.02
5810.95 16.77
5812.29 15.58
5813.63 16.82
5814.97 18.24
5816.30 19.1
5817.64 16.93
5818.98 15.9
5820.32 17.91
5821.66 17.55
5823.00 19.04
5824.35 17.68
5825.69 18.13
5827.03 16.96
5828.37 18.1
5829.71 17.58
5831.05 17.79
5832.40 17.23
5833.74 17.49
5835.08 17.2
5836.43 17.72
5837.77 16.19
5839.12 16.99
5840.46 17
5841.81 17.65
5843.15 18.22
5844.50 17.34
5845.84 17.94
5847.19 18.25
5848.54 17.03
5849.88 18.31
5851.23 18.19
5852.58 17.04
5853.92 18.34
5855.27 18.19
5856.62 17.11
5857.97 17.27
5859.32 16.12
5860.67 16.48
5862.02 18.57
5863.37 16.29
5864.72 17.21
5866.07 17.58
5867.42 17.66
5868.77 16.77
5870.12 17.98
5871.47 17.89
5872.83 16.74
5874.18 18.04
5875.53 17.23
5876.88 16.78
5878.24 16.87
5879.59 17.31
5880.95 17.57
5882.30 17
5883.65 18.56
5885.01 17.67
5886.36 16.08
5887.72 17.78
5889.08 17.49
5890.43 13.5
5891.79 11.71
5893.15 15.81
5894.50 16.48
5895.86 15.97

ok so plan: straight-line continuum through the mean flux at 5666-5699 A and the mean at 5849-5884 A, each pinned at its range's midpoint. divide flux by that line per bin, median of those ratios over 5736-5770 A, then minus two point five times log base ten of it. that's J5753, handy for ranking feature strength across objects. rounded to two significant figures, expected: -0.017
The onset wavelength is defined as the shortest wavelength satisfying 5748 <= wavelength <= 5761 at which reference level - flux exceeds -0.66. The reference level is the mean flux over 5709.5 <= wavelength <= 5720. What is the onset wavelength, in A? 5749.73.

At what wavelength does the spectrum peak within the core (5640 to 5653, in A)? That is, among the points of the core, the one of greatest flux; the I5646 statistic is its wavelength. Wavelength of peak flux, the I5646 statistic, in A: 5647.38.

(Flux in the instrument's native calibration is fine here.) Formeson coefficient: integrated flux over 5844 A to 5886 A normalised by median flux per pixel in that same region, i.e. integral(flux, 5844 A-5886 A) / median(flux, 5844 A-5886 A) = 42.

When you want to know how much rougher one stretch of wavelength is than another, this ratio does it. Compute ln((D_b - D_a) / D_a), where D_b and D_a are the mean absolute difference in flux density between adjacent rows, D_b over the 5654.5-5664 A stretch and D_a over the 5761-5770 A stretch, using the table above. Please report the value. -1.7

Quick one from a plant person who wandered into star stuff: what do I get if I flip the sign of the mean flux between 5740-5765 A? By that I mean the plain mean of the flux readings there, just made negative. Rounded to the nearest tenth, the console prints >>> -17.9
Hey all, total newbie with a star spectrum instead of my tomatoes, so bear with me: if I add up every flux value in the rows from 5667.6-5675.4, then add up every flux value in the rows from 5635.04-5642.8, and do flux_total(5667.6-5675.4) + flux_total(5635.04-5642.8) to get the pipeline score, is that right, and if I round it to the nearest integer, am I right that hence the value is 212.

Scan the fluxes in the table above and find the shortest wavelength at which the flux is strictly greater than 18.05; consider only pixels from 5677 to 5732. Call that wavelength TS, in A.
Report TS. 5678.68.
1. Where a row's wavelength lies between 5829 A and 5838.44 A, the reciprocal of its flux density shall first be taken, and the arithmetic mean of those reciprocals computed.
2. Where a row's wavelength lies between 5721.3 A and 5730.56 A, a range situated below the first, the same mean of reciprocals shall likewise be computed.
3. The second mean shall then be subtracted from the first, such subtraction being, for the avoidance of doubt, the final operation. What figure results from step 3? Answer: 0.0024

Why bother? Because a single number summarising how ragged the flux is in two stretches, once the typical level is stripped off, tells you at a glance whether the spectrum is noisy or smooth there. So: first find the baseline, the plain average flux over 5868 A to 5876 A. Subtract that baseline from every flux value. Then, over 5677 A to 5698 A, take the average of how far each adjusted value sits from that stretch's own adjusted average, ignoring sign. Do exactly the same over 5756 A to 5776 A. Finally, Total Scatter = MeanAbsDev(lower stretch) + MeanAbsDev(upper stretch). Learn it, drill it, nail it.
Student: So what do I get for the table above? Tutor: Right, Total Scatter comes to 0.94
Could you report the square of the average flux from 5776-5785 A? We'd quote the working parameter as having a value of 293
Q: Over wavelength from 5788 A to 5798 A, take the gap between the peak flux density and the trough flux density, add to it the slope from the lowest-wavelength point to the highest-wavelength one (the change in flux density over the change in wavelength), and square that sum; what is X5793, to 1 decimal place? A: 5.0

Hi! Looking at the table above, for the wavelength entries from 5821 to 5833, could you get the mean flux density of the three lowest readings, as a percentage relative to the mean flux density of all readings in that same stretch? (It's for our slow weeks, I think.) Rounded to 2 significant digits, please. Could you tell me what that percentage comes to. 97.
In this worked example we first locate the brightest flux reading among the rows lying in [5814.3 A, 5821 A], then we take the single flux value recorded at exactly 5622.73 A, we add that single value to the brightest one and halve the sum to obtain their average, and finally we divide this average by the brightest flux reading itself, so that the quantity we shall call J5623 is 0.97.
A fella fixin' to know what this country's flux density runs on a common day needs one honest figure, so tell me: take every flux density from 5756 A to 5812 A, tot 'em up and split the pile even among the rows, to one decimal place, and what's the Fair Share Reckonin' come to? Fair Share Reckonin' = 17.4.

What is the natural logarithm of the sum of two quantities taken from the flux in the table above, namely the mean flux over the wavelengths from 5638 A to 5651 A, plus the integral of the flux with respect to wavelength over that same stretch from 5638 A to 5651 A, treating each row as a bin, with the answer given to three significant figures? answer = 5.51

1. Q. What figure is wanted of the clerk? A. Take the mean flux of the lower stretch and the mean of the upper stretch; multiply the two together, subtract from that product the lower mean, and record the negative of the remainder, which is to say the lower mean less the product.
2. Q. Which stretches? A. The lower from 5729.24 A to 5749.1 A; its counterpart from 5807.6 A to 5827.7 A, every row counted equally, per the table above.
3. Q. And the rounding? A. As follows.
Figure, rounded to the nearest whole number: -297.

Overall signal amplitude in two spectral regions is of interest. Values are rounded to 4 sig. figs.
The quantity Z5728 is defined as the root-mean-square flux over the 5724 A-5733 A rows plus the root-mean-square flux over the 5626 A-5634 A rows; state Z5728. 35.74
